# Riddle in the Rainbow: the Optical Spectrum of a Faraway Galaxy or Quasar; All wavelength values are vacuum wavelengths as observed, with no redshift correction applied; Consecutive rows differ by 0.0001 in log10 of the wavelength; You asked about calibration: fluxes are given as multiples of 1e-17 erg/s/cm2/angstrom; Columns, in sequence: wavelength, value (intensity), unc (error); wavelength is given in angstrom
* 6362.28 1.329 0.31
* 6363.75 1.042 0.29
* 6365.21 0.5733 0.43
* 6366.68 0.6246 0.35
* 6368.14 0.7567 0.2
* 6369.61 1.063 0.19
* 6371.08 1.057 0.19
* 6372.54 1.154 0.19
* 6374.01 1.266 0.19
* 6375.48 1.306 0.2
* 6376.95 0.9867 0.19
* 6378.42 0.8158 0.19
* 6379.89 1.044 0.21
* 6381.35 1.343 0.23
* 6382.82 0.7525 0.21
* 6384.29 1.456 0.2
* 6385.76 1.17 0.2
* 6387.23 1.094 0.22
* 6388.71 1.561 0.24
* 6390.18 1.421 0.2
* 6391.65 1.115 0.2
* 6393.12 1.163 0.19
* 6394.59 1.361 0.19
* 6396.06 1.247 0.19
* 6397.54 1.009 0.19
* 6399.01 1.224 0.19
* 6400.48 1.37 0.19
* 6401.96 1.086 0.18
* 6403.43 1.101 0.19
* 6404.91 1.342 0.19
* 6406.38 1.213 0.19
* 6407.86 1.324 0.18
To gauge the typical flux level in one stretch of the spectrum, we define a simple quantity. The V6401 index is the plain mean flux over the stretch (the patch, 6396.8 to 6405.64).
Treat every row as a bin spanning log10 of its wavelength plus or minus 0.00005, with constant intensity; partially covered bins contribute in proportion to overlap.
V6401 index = 1.19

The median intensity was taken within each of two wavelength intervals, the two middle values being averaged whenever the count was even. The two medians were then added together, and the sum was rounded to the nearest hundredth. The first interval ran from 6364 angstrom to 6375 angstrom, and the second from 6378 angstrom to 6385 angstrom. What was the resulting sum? 2.10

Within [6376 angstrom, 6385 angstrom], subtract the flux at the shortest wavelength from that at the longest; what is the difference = 0.47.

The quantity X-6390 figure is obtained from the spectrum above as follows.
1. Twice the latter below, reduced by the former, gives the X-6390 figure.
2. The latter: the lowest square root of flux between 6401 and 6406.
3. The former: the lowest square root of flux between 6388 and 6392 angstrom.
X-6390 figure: 1.03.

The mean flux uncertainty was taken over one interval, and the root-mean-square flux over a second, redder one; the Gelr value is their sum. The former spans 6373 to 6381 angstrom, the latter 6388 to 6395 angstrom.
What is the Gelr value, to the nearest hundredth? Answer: 1.53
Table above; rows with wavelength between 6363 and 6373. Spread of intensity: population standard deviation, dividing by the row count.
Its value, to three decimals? 0.220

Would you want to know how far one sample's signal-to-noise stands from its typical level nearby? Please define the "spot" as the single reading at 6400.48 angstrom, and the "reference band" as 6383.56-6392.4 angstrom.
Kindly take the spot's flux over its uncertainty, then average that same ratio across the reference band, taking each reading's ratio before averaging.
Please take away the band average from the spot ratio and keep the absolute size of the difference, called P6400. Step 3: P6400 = 1.0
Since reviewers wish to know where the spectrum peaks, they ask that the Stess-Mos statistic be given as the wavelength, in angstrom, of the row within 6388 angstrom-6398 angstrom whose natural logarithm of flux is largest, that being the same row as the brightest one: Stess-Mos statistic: 6388.71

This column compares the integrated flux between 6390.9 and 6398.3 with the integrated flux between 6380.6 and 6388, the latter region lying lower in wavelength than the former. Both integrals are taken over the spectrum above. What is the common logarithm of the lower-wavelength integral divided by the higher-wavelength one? -0.01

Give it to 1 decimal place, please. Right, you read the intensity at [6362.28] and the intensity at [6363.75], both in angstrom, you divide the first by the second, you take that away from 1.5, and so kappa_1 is 0.2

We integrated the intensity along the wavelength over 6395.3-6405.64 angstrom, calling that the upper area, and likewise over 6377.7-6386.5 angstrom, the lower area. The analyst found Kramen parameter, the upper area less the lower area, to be 2.7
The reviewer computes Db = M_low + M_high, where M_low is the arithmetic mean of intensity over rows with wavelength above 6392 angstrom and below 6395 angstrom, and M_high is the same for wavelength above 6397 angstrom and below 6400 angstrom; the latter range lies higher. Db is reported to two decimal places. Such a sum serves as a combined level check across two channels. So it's 2.38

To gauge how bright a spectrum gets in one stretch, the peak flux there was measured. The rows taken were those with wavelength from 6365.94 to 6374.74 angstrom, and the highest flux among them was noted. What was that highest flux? 1.266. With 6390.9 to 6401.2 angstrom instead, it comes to 1.37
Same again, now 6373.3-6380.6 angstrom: 1.306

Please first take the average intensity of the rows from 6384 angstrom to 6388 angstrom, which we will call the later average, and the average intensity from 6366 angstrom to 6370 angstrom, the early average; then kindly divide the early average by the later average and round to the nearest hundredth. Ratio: 0.66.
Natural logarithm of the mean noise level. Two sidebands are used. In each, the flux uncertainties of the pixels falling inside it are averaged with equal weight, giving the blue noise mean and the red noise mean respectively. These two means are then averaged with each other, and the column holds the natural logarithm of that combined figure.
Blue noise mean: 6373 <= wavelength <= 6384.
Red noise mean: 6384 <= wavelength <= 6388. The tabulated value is -1.59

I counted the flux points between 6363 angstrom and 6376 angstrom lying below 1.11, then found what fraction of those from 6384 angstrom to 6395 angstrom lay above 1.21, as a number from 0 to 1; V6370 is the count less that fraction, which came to 5.5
